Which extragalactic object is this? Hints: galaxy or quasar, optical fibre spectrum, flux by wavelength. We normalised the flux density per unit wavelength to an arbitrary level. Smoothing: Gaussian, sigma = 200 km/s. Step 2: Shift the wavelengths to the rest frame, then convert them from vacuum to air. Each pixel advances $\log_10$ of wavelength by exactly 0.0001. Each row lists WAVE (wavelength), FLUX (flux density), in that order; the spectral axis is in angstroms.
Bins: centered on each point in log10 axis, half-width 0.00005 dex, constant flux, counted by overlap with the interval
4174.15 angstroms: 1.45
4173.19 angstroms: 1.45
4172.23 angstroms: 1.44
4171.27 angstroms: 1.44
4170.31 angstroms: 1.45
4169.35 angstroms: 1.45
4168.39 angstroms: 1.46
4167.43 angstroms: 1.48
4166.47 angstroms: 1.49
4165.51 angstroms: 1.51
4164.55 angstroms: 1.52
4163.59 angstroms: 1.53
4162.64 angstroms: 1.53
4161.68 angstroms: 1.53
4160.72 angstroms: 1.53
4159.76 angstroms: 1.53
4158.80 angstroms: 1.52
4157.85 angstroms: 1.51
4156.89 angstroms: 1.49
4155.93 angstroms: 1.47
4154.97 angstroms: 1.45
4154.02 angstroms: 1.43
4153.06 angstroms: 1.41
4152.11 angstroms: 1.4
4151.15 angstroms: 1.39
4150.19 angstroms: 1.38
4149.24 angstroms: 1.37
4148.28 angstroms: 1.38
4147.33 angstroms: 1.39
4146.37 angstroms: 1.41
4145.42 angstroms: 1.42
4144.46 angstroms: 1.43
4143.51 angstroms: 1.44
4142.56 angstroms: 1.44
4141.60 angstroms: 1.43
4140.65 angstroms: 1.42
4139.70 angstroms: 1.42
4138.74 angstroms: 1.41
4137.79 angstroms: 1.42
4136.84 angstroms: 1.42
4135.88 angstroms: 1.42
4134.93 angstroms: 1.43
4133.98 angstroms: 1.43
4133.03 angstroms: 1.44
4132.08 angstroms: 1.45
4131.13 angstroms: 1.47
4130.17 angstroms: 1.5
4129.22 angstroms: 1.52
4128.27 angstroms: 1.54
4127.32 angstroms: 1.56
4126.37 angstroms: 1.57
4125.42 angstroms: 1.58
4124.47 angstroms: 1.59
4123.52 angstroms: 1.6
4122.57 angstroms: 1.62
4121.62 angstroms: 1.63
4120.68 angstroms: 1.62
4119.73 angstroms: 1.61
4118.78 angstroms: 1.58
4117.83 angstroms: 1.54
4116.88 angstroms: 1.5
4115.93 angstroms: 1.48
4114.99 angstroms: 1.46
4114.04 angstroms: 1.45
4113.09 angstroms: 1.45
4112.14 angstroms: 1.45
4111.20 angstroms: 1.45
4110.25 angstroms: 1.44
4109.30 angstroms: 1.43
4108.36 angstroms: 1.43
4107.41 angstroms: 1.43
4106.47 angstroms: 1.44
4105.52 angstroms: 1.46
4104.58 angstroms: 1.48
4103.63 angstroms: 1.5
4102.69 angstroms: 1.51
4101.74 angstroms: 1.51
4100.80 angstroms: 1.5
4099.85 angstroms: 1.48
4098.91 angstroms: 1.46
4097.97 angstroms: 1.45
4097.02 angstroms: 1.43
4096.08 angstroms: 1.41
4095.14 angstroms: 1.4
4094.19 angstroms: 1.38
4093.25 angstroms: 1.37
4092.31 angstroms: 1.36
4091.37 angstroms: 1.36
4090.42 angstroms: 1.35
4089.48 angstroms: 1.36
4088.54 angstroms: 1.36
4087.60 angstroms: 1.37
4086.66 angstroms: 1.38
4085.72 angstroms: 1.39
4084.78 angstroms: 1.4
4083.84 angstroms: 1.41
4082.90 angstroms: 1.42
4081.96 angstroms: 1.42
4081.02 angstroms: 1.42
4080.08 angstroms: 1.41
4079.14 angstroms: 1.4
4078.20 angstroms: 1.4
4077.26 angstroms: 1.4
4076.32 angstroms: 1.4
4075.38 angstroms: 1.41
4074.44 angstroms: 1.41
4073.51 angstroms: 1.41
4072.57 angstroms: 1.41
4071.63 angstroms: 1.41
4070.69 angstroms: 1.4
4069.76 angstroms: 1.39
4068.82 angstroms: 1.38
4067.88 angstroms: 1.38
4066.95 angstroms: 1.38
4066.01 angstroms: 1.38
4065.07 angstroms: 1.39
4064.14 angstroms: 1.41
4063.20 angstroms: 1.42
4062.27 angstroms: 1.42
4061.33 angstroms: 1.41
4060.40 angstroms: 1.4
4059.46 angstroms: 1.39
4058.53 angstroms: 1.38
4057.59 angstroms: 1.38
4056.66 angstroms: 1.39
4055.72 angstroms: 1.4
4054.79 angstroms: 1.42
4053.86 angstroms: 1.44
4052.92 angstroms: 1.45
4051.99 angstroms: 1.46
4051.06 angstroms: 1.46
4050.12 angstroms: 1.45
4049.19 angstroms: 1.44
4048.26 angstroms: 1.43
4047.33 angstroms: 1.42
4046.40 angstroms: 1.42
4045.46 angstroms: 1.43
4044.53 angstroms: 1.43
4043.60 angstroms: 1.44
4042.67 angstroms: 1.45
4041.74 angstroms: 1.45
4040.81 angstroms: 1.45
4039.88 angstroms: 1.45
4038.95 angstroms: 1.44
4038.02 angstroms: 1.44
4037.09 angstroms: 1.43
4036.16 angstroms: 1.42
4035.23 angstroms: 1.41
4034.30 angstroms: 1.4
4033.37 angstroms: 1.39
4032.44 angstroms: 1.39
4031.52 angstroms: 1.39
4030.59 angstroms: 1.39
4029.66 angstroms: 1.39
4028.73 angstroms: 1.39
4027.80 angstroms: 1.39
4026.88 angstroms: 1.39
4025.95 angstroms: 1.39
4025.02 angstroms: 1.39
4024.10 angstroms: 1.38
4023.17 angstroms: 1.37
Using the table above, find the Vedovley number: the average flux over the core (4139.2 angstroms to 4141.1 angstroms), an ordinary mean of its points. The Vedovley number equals 1.42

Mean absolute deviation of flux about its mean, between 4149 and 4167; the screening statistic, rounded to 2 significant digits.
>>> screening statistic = 0.051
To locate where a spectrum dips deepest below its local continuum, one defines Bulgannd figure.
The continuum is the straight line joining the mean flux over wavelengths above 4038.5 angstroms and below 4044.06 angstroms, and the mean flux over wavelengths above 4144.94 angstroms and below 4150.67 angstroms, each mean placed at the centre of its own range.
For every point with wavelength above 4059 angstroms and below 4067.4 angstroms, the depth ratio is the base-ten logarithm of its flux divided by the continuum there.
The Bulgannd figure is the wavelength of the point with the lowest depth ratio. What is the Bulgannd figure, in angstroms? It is 4066.01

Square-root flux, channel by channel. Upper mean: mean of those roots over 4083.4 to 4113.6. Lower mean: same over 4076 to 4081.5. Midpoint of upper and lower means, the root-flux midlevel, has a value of 1.19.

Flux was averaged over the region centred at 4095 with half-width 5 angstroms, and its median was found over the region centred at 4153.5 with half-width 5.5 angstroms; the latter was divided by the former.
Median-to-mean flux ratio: 1.01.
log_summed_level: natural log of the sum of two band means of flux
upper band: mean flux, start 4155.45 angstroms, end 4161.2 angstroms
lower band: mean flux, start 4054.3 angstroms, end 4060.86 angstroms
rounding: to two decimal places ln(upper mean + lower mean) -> 1.07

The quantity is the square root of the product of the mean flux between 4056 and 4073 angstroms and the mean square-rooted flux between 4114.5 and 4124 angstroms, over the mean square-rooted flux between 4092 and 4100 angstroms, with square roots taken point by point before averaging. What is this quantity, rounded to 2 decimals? 1.11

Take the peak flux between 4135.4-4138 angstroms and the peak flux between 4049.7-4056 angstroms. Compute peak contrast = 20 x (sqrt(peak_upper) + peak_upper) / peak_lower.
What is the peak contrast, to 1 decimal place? 35.8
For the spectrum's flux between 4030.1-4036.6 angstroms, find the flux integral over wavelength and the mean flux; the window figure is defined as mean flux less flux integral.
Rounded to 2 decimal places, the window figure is -7.69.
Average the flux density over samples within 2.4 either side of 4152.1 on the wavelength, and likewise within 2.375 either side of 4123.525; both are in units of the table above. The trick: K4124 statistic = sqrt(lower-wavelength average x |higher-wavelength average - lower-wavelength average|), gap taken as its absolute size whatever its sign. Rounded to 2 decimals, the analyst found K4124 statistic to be 0.57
